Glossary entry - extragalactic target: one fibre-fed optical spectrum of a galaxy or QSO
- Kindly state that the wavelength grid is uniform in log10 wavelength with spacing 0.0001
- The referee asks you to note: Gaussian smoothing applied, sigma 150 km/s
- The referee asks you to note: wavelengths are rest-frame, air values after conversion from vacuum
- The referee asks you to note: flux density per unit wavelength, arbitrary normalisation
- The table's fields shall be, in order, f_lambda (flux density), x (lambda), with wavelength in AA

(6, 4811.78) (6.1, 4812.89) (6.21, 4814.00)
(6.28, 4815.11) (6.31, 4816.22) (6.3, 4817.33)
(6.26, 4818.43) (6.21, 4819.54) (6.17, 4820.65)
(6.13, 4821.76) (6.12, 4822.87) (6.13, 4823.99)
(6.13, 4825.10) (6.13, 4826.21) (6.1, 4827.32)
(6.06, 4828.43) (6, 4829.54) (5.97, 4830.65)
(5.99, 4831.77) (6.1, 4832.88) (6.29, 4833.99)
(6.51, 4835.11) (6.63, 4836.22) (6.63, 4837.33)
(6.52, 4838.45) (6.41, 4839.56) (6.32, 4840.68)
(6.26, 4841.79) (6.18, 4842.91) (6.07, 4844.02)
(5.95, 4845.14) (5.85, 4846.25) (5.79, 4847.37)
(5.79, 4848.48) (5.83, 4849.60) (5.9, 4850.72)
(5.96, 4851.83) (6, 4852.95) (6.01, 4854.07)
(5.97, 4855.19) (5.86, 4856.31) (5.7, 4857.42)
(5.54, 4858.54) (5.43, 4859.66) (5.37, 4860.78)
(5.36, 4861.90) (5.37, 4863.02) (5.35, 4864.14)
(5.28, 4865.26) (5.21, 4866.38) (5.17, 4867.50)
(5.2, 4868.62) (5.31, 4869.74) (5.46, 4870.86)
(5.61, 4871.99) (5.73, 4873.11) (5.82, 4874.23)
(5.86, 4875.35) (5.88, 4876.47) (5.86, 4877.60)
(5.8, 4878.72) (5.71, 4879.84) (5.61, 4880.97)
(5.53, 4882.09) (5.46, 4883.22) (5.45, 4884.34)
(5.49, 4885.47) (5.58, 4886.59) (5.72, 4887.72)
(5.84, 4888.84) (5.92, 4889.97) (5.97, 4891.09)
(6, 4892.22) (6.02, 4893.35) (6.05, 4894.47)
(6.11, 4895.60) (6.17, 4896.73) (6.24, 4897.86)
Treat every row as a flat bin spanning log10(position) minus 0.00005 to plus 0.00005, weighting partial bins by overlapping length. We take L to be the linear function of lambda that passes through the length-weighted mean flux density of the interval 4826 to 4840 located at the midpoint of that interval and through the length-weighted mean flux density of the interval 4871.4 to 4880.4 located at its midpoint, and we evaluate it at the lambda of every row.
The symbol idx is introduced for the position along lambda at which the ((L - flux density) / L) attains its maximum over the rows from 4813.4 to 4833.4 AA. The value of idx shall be 4830.65 AA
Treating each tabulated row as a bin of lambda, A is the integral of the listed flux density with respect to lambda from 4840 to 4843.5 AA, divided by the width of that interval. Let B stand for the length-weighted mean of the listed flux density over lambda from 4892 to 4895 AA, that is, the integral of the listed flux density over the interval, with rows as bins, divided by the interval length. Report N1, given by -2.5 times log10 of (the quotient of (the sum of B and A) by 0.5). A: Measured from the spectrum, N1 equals -3.48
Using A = 6.3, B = 6.03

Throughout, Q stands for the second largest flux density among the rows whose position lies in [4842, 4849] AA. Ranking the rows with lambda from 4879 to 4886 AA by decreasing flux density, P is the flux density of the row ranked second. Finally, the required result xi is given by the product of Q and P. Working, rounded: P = 5.61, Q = 6.07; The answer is 34.1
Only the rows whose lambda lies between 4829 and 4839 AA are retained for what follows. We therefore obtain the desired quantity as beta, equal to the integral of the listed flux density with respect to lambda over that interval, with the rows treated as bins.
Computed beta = 63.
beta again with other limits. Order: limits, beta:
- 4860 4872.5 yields 67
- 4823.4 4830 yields 40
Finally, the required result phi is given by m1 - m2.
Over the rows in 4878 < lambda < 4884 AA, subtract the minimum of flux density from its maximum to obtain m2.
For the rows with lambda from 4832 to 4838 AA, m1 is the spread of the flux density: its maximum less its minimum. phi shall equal 0.19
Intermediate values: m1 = 0.53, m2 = 0.34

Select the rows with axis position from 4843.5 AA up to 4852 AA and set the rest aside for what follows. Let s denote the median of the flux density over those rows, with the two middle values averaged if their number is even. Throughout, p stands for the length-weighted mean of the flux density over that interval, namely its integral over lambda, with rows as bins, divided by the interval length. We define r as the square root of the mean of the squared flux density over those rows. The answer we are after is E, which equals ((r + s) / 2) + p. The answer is 11.8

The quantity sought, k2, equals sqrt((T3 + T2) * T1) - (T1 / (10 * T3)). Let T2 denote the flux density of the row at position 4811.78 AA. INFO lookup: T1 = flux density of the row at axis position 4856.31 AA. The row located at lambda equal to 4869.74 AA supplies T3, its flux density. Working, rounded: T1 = 5.86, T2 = 6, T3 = 5.31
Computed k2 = 8.0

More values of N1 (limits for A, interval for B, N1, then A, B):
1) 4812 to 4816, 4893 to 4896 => -3.47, 6.2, 6.07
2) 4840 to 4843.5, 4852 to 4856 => -3.47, 6.3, 5.97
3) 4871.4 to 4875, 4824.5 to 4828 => -3.44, 5.7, 6.13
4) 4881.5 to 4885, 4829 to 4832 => -3.40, 5.5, 5.98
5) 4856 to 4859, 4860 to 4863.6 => -3.36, 5.7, 5.37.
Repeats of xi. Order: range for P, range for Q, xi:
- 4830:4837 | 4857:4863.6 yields 36.1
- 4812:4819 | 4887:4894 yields 37.8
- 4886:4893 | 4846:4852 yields 35.2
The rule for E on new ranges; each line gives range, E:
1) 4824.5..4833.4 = 12.1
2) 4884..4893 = 11.5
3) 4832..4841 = 12.9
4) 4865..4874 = 10.7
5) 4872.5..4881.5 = 11.6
